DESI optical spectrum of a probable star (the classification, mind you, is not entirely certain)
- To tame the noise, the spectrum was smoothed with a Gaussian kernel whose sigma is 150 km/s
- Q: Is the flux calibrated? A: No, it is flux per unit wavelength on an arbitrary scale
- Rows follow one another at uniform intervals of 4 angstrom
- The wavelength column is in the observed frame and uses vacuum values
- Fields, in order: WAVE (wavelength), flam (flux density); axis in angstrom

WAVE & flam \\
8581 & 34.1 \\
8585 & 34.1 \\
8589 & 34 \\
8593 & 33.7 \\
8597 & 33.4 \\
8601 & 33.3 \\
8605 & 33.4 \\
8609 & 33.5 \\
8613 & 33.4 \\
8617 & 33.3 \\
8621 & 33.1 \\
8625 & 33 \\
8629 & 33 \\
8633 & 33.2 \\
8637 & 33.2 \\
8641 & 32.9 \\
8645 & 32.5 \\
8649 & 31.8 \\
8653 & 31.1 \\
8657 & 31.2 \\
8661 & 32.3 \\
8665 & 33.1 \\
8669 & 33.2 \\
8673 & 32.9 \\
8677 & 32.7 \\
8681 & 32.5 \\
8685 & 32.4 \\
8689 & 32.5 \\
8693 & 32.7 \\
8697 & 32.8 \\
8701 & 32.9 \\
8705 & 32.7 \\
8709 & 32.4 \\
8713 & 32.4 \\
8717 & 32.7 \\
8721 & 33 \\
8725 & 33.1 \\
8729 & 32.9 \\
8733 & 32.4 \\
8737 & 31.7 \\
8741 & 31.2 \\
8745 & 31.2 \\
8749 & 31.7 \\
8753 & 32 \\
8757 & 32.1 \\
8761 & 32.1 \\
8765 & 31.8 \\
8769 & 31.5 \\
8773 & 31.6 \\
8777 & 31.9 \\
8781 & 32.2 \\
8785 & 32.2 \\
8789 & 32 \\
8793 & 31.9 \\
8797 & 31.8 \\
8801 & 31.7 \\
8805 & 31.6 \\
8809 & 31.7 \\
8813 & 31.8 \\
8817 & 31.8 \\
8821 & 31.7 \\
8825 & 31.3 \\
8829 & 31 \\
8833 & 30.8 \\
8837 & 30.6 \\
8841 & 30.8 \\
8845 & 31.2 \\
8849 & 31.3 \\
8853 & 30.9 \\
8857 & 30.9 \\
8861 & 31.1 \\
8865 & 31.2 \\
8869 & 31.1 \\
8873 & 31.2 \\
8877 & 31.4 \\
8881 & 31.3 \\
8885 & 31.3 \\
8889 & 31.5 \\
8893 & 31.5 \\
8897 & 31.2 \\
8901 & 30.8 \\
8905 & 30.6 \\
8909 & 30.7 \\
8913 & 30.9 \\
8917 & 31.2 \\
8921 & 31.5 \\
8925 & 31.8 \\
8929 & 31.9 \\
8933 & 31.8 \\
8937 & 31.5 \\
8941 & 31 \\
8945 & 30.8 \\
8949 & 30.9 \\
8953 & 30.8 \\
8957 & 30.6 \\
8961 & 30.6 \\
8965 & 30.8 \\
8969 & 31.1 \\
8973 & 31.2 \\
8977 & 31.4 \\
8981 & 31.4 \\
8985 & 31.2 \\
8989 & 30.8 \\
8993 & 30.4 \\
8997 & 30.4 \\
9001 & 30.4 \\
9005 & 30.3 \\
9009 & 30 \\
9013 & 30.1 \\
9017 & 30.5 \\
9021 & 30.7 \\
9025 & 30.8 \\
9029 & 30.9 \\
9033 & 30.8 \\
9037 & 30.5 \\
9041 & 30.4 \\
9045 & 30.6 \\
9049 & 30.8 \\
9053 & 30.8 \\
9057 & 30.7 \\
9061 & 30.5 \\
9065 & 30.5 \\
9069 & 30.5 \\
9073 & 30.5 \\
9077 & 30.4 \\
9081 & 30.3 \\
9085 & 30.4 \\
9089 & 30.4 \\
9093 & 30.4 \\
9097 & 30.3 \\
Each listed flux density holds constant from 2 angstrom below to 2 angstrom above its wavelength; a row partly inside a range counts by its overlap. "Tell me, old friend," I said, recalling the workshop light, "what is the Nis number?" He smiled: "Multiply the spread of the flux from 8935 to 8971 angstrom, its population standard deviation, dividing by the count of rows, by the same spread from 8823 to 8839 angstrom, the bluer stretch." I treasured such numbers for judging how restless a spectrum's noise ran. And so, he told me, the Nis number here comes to 0.068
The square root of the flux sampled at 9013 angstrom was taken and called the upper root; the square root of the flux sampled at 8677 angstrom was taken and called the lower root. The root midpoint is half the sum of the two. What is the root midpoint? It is 5.60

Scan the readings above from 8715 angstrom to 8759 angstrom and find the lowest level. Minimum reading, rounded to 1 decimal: 31.2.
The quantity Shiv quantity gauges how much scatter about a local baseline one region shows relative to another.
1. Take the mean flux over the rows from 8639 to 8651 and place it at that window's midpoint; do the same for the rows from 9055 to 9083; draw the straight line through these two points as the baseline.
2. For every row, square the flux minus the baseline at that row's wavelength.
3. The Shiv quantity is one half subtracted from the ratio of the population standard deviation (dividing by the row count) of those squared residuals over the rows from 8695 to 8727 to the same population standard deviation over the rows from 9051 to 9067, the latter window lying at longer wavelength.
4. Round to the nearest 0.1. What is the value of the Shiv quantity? 13.8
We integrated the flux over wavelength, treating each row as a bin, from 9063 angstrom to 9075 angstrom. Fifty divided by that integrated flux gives 0.14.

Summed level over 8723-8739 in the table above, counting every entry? 130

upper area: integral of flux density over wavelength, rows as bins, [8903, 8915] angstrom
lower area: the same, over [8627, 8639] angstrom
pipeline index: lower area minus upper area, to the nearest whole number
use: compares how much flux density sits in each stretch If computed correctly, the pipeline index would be 29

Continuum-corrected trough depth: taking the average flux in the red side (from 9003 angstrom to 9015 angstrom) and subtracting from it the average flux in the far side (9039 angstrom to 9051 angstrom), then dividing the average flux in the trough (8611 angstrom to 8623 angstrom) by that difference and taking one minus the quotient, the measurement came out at 72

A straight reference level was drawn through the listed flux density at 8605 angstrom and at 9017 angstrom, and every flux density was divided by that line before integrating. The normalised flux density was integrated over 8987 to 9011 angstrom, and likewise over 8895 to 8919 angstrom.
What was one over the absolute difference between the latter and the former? 10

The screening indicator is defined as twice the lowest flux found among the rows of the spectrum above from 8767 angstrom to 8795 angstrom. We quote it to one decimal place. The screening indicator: 63.0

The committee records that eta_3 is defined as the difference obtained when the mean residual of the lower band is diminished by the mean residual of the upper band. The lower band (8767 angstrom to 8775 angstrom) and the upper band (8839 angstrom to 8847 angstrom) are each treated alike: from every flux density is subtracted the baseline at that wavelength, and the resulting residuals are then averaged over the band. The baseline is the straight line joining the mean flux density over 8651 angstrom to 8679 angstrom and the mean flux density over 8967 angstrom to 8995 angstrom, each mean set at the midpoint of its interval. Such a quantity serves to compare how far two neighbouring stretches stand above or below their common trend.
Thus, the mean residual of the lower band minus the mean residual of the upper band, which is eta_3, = 0.3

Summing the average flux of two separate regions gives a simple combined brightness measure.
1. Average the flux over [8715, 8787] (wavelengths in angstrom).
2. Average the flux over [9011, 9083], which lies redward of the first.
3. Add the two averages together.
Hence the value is 62.6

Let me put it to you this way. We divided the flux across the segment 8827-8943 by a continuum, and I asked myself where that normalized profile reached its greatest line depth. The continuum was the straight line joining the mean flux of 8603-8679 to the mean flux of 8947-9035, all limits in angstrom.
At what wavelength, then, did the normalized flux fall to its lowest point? 8837 angstrom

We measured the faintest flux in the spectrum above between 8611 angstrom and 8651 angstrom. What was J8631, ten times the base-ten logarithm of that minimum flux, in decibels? 15.0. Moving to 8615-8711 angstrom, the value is 14.9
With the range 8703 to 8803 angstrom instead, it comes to 14.9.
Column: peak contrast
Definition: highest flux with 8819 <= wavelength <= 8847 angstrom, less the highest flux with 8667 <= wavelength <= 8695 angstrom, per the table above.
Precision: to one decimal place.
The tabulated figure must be -1.5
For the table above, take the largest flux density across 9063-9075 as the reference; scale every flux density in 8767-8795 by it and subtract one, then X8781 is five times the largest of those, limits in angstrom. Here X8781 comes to 0.28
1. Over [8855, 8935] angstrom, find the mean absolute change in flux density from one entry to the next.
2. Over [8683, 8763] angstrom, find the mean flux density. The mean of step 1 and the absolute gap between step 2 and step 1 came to 16.2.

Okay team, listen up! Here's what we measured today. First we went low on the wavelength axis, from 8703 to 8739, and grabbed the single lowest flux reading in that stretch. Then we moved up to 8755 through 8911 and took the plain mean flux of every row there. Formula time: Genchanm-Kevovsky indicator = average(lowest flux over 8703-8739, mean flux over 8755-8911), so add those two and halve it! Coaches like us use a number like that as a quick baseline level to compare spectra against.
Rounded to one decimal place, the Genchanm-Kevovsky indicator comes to 31.6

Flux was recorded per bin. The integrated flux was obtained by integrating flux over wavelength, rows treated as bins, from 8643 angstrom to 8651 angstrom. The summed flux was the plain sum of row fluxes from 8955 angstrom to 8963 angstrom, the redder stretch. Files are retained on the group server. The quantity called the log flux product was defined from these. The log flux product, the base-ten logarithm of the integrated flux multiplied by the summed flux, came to 4.20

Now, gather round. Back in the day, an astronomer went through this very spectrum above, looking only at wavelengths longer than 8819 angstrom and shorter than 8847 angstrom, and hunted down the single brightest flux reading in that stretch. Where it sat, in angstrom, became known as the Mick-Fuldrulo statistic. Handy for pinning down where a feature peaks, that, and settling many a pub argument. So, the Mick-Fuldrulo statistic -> 8821 angstrom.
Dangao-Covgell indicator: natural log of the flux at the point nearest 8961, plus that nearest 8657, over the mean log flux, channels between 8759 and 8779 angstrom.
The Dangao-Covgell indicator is 1.98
